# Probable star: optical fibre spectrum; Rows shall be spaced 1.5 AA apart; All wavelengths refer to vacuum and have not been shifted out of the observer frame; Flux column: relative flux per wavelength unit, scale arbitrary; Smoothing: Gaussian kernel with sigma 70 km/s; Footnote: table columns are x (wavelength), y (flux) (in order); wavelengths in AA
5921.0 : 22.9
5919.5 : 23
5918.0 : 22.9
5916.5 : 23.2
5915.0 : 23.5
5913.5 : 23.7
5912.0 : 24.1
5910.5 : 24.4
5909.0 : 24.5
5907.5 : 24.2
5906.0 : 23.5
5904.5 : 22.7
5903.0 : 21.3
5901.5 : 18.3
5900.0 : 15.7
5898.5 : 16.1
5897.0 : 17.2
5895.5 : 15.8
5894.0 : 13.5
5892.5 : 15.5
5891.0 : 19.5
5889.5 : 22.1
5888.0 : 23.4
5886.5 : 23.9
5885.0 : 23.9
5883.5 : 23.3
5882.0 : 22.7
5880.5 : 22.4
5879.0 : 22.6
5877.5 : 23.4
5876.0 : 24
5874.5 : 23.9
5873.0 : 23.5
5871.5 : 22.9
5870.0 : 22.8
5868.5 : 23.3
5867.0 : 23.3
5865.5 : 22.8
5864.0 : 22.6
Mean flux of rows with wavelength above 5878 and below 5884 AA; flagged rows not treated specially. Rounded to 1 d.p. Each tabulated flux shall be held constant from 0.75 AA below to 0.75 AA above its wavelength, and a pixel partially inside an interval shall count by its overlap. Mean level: 22.8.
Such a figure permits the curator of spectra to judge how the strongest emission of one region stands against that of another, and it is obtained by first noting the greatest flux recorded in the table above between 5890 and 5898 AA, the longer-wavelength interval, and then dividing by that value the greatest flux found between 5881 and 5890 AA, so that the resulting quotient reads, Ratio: 1.23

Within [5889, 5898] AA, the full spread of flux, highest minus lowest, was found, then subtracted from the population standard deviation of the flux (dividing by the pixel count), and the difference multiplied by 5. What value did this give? -29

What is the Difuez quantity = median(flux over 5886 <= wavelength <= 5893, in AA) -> 22.1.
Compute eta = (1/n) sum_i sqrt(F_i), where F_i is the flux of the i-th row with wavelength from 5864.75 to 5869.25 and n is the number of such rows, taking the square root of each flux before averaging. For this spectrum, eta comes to 4.81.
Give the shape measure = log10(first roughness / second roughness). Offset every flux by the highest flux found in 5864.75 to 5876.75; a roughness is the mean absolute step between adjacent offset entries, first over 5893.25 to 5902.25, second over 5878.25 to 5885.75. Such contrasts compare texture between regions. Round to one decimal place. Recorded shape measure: 0.6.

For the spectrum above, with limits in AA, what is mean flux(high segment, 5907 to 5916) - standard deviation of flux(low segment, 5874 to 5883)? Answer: 23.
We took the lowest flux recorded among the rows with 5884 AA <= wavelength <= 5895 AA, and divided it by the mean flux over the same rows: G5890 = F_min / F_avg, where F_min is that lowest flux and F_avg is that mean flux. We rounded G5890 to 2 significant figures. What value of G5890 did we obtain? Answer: 0.67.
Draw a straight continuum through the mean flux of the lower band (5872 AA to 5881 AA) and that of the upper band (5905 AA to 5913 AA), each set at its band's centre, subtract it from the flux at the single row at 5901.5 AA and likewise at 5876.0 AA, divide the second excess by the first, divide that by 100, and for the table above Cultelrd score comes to -0.001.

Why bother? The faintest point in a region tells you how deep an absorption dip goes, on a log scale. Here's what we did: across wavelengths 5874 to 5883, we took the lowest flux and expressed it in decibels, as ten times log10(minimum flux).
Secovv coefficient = 13.5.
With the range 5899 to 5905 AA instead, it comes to 12.0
